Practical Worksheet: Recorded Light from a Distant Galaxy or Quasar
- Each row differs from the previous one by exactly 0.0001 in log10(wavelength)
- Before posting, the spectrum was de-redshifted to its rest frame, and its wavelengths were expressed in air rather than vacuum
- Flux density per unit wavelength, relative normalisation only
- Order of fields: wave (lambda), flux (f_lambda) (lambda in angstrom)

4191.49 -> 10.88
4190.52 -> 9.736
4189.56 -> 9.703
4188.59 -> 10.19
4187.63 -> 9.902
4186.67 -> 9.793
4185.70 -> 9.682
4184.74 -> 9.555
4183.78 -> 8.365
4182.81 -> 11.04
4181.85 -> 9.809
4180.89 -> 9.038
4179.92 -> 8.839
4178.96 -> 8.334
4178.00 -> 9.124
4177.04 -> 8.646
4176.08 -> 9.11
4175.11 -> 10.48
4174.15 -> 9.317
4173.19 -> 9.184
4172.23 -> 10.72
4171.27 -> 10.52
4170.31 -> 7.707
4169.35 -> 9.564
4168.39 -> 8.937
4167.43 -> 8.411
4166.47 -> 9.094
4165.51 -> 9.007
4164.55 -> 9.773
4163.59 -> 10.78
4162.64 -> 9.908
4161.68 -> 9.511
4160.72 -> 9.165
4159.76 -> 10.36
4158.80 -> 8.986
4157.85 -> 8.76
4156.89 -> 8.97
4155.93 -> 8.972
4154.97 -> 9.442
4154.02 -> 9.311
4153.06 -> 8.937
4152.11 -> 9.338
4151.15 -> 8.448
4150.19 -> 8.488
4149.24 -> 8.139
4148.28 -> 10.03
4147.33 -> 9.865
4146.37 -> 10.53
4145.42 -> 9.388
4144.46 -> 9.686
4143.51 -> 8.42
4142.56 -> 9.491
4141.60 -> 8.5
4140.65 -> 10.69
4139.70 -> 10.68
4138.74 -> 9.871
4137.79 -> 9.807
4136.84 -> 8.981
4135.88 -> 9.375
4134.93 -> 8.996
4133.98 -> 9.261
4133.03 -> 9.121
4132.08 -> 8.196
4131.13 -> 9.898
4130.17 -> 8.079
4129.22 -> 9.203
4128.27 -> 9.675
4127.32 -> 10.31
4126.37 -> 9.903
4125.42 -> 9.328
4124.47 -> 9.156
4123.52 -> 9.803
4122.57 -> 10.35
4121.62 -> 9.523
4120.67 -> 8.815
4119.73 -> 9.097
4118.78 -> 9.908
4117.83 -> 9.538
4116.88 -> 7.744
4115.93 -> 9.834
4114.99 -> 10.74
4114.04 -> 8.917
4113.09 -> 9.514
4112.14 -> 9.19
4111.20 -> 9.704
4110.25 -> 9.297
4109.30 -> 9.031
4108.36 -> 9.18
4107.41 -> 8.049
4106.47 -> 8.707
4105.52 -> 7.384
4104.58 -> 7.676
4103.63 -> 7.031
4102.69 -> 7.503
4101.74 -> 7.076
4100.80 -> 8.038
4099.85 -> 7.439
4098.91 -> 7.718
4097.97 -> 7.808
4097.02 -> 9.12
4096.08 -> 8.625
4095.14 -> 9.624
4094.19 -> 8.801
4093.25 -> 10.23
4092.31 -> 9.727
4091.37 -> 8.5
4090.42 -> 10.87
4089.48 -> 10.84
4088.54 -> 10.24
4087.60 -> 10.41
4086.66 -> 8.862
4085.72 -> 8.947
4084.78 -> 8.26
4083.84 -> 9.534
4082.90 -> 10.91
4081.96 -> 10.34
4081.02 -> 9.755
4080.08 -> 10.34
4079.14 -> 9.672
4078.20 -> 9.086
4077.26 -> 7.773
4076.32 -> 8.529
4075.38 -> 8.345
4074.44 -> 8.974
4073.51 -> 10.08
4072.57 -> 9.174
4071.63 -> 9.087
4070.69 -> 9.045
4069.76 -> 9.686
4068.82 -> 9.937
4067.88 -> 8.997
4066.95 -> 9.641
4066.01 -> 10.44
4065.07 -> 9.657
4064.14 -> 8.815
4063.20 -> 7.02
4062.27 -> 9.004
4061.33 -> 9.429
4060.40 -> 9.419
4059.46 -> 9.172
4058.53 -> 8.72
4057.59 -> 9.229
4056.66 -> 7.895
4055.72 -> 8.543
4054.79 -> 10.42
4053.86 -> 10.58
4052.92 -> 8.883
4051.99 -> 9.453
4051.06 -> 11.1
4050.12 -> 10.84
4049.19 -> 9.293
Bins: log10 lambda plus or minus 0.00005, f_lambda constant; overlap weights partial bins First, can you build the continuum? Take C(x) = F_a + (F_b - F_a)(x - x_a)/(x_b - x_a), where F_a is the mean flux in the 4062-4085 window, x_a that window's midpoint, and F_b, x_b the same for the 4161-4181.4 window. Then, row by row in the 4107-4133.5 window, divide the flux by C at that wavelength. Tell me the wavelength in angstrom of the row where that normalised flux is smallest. 4116.88 angstrom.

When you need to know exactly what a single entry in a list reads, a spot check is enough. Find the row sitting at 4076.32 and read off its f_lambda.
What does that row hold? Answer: 8.529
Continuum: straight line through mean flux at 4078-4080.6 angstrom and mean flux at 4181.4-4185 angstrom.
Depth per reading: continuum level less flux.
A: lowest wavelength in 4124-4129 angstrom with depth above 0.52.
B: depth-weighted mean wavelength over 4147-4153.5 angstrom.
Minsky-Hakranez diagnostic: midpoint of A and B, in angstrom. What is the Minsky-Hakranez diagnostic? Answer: 4137.7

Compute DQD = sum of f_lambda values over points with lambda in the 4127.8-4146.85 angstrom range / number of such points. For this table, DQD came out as 9.39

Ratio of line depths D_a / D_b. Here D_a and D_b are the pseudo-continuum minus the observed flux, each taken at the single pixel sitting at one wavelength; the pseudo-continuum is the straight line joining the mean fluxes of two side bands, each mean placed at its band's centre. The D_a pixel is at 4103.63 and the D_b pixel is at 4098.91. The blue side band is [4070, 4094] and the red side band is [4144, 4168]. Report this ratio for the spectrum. 1.4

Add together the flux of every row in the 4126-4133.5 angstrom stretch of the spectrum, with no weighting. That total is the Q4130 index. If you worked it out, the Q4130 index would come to 74.4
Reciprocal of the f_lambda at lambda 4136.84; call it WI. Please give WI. 0.111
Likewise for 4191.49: 0.092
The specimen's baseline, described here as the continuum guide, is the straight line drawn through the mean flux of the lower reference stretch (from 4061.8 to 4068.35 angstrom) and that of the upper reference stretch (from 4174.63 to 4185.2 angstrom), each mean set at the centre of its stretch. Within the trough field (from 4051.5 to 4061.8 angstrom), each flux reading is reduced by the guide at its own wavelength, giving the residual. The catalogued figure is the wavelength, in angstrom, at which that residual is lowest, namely 4056.66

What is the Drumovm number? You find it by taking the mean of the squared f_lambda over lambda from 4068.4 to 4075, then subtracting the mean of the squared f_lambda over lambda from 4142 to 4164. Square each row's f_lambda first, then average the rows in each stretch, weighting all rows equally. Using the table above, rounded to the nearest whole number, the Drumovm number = 1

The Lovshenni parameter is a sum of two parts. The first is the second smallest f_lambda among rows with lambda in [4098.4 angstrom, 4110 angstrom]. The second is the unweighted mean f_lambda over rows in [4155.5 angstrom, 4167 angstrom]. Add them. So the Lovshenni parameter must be 16.5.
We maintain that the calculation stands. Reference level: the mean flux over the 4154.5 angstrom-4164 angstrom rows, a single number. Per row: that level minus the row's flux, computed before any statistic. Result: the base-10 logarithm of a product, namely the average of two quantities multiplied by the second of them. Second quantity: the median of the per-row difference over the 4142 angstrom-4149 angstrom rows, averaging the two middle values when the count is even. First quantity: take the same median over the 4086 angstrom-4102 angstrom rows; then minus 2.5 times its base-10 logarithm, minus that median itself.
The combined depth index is -1.51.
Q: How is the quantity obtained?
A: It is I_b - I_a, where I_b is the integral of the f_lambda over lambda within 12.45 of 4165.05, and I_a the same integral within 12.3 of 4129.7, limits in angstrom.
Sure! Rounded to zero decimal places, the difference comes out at 0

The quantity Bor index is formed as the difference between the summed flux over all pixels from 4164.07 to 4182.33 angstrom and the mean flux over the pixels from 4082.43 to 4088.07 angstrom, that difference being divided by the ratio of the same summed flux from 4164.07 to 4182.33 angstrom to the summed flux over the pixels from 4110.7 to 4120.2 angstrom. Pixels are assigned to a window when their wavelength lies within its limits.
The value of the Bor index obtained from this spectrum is 89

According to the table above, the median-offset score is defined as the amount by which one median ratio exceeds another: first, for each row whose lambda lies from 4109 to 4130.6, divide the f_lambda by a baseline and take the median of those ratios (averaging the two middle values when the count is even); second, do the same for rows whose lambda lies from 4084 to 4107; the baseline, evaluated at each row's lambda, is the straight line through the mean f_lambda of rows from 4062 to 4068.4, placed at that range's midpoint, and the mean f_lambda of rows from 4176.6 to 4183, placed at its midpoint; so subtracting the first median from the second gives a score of -0.09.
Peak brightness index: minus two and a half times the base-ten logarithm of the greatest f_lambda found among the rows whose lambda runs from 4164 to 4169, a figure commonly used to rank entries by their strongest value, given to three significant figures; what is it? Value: -2.48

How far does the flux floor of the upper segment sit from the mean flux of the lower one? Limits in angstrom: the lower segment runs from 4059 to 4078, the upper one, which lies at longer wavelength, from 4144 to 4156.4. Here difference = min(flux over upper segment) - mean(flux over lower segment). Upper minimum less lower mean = -0.97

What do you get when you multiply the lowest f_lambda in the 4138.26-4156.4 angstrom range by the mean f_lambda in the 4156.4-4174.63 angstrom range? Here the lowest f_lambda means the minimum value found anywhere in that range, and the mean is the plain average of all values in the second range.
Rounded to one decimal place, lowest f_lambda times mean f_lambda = 76.5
